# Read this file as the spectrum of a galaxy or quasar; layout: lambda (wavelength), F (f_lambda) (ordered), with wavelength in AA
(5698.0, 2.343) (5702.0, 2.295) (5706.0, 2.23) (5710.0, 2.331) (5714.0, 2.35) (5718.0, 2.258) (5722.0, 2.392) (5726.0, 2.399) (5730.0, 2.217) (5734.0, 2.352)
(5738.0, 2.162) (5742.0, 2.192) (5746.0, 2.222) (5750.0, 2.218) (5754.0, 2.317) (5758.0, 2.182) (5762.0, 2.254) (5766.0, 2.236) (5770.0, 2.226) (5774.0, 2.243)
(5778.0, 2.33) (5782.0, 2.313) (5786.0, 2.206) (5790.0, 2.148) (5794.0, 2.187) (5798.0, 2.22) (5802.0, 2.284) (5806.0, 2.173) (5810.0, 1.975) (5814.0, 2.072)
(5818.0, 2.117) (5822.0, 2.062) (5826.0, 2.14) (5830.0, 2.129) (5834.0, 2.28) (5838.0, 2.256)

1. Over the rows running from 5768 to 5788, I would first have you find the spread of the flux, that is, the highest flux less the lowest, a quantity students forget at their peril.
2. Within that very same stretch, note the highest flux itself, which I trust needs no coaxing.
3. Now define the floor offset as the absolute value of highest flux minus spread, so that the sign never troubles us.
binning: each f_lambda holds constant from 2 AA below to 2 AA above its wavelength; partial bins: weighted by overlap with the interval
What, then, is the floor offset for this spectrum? 2.21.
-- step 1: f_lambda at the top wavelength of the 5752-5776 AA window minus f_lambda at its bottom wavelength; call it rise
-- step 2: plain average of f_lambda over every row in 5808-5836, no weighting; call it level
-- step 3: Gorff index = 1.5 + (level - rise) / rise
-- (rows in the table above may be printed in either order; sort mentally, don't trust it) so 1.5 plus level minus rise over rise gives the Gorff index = -28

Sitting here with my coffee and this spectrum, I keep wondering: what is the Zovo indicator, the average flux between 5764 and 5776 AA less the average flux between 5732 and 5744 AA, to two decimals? 0.00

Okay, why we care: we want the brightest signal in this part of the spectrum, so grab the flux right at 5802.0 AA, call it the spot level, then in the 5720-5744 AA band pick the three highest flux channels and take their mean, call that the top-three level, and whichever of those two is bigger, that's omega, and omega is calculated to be 2.38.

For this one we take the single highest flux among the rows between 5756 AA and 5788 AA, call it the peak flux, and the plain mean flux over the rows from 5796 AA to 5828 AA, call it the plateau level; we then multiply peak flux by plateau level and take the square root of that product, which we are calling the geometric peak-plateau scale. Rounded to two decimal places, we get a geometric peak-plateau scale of 2.23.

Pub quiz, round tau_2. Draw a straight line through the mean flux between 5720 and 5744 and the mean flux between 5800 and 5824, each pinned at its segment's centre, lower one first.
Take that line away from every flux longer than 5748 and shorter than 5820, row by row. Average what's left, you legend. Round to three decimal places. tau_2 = 0.032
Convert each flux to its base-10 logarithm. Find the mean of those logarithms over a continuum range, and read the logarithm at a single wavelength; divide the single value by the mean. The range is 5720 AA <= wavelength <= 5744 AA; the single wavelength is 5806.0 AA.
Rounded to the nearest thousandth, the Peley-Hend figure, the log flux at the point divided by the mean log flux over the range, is 0.940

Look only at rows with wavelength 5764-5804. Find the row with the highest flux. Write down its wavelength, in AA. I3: 5778.0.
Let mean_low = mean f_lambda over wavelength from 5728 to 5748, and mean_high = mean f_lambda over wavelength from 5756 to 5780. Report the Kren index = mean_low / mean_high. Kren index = 0.993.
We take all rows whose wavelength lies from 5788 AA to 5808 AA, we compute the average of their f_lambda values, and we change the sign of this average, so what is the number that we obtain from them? -2.20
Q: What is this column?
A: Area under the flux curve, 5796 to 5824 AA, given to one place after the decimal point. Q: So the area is 59.6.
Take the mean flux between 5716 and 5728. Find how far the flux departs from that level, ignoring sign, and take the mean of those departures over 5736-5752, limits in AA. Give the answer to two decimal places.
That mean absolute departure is 0.15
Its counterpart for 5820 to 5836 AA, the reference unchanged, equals 0.20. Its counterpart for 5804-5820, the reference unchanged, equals 0.27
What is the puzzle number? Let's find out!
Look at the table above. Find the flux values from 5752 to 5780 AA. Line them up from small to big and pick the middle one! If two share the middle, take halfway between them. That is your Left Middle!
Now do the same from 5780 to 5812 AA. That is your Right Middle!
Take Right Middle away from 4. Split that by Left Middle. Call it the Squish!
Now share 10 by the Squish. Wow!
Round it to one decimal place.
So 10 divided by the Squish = 12.4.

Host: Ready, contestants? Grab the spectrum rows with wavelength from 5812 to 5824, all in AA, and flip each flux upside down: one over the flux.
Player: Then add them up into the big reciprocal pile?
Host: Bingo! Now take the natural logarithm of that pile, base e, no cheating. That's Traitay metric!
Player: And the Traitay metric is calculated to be 0.365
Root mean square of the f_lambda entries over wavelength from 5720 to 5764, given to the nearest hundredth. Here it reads 2.27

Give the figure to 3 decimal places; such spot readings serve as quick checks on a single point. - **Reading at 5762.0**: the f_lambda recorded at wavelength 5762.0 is 2.254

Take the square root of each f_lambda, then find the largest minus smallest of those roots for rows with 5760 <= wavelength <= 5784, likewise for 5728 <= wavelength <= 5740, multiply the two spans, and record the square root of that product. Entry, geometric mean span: 0.047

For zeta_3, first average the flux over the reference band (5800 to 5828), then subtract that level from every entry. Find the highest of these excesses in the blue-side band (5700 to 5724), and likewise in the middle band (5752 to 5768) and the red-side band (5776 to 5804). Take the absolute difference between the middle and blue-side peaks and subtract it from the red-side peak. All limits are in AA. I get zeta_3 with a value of 0.137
